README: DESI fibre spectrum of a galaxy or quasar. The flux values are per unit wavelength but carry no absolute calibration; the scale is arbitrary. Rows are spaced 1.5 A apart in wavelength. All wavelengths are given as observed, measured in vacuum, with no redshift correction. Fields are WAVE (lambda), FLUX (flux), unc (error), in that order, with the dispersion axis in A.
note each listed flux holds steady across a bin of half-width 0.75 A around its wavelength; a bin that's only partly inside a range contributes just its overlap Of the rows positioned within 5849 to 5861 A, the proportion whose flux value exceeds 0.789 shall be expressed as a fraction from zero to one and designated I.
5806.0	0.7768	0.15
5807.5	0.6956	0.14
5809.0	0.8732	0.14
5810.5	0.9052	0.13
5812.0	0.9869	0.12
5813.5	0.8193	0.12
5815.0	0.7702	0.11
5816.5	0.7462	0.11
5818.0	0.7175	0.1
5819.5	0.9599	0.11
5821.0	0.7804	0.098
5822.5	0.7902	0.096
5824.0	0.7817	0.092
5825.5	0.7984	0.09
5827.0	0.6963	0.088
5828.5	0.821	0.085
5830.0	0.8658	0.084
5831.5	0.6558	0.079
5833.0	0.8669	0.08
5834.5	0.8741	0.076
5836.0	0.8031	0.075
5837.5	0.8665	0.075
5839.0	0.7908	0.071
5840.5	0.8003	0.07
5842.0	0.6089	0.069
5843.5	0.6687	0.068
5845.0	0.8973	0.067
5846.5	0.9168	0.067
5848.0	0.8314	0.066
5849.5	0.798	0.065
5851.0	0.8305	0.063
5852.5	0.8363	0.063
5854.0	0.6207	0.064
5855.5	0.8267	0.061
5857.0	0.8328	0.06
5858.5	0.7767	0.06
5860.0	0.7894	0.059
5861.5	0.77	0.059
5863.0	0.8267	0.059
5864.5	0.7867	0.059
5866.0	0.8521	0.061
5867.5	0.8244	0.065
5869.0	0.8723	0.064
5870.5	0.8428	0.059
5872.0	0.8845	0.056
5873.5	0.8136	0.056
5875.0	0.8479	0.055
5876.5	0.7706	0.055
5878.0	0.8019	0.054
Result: 0.75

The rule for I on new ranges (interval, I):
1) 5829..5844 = 0.70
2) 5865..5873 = 1.00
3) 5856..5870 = 0.67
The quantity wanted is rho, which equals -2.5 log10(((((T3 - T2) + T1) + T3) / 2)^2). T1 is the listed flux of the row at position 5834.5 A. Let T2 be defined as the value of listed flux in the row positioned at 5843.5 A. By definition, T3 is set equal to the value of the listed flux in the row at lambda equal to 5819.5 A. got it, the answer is -0.1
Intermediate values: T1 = 0.8741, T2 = 0.6687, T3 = 0.9599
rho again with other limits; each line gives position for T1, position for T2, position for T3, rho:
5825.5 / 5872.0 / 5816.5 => 0.8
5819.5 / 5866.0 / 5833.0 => 0.2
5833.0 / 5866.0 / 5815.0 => 0.5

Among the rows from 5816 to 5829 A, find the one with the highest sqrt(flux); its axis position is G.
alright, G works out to 5819.5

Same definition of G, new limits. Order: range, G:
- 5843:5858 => 5846.5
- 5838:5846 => 5845.0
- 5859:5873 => 5872.0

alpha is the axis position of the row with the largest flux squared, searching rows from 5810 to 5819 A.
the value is 5812.0 A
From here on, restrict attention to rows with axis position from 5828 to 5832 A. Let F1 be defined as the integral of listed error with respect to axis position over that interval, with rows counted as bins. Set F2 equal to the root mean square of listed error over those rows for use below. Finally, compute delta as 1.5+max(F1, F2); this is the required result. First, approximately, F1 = 0.331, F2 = 0.083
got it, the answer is 1.83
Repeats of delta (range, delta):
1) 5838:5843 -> 1.85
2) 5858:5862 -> 1.74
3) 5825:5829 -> 1.85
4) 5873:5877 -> 1.72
